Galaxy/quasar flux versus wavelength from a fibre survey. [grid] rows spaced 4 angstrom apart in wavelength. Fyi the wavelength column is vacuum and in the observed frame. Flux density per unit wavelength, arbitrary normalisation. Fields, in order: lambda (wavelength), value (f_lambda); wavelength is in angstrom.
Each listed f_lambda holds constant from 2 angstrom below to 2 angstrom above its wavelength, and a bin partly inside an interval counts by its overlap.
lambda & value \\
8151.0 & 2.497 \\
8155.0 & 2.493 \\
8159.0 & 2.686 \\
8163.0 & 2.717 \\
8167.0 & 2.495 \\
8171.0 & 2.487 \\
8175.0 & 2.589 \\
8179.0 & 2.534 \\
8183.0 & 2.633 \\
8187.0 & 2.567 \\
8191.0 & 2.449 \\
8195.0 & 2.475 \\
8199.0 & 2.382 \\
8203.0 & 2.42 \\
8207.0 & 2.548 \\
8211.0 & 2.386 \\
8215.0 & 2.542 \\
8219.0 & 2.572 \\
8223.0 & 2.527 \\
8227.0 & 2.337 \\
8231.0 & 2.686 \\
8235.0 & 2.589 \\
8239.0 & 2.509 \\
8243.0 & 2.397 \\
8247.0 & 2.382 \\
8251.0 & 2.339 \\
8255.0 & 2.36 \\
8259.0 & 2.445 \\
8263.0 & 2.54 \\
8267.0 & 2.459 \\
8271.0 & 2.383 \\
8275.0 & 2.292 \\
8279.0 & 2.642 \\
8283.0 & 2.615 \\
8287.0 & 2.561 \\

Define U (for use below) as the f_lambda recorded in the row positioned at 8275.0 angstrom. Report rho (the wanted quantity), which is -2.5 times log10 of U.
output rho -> -0.90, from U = 2.292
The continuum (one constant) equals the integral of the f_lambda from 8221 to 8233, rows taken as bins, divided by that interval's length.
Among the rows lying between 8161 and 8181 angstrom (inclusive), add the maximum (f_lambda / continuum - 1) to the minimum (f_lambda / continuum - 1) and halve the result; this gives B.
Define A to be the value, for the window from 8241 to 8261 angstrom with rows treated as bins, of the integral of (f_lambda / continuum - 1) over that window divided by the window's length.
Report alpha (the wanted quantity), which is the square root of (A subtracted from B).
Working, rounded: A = -0.052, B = 0.03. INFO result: 0.29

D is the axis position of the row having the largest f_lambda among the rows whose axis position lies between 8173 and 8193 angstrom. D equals 8183.0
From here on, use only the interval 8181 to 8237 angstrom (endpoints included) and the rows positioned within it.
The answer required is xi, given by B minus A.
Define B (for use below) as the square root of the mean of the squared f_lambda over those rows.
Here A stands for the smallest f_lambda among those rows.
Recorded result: 0.173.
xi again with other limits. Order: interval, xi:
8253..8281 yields 0.156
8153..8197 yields 0.109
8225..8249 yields 0.149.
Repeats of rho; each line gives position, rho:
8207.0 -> -1.02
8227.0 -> -0.92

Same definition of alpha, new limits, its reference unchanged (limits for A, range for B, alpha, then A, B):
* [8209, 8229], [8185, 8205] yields 0.03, -0.017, -0.02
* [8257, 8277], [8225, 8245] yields 0.19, -0.037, 0.00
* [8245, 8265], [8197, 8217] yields 0.14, -0.041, -0.02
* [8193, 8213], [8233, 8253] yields 0.09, -0.030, -0.02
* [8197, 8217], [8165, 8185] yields 0.20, -0.024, 0.02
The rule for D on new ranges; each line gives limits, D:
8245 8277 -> 8263.0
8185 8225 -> 8219.0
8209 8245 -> 8231.0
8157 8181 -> 8163.0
